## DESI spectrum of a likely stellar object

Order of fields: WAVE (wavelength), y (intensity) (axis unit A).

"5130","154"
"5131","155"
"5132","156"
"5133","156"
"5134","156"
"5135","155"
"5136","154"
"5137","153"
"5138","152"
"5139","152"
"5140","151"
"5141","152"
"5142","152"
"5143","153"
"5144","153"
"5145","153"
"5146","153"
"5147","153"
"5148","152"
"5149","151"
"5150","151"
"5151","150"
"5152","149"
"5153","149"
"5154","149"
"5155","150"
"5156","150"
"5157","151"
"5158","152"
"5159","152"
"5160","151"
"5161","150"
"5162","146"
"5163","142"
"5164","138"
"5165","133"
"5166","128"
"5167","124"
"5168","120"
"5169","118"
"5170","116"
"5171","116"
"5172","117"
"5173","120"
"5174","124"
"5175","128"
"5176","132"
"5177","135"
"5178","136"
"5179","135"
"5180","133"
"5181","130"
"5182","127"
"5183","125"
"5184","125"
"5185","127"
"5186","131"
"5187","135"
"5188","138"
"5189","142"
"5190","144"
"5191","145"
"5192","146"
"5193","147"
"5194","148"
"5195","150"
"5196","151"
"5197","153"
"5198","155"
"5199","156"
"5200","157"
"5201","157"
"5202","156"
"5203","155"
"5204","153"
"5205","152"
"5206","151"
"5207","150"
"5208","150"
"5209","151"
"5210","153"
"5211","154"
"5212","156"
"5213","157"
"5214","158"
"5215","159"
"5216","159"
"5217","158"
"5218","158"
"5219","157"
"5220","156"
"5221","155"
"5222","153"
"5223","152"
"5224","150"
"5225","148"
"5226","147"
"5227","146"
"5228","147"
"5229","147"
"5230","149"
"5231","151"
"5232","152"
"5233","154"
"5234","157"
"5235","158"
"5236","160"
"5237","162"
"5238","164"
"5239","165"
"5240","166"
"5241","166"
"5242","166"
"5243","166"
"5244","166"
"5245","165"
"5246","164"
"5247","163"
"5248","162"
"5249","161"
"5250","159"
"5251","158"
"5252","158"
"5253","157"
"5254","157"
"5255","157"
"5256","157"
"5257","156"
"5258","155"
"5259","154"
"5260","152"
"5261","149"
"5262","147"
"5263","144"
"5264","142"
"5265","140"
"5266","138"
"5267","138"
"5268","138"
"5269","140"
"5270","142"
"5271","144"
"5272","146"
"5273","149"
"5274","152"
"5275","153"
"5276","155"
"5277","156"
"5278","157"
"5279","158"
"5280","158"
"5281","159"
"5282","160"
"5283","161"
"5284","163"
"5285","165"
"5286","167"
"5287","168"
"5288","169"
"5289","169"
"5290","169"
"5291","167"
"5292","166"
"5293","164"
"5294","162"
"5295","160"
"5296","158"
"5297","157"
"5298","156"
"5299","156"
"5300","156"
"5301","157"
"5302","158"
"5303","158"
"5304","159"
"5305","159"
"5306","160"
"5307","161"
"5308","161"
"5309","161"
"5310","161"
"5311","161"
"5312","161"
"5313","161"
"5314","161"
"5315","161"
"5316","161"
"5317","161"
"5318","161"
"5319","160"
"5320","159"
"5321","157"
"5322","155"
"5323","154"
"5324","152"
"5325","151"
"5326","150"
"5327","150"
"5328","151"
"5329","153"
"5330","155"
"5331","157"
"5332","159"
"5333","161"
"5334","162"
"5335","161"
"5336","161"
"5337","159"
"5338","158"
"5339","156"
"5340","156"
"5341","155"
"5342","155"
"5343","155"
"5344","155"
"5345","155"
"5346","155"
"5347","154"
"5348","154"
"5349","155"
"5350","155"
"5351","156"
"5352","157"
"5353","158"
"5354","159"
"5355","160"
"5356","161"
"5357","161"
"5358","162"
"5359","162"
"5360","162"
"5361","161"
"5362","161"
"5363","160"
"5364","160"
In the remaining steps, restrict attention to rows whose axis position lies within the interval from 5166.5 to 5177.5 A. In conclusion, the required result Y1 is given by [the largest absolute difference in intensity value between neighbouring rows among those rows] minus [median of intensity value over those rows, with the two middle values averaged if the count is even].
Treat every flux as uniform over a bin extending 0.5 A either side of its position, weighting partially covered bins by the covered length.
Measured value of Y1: -116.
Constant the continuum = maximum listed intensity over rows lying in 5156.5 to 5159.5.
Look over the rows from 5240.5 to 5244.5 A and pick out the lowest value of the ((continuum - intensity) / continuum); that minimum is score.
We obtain -0.092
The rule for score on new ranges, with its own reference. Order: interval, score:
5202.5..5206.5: -0.020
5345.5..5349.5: -0.020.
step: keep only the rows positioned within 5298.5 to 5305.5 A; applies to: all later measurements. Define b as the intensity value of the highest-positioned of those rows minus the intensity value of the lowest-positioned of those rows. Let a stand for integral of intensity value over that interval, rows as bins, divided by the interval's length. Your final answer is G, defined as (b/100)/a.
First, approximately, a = 158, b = 3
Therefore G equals 0.0002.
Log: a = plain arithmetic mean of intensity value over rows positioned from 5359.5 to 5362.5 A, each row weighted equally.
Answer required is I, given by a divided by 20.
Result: 8.1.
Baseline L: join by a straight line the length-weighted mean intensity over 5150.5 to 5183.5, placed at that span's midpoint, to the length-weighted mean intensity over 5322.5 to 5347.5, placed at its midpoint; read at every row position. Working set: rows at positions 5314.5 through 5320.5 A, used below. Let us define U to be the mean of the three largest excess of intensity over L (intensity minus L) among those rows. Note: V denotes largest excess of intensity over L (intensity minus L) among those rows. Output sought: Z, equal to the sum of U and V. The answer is 15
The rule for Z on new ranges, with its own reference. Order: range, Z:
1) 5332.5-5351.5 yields 12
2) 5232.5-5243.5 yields 43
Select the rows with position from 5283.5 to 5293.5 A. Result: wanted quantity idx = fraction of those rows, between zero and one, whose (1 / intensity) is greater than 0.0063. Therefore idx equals 0.00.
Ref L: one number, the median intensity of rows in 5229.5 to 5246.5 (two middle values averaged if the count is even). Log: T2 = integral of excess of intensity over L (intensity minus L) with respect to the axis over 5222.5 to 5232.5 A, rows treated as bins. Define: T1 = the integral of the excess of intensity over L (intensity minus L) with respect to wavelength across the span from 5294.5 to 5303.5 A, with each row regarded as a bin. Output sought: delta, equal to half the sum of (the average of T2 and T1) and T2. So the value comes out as -128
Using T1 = -60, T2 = -151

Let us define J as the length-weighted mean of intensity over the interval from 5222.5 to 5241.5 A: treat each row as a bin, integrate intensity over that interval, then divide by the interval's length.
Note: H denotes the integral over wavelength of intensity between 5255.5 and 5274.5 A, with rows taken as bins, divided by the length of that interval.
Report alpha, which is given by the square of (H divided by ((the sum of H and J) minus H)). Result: 0.90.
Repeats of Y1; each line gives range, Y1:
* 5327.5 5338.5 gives -157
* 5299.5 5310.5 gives -158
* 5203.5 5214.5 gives -151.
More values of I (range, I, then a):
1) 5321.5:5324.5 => 7.7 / 154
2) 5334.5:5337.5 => 8.0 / 160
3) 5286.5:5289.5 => 8.4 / 169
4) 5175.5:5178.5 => 6.7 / 134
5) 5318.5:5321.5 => 7.9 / 159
